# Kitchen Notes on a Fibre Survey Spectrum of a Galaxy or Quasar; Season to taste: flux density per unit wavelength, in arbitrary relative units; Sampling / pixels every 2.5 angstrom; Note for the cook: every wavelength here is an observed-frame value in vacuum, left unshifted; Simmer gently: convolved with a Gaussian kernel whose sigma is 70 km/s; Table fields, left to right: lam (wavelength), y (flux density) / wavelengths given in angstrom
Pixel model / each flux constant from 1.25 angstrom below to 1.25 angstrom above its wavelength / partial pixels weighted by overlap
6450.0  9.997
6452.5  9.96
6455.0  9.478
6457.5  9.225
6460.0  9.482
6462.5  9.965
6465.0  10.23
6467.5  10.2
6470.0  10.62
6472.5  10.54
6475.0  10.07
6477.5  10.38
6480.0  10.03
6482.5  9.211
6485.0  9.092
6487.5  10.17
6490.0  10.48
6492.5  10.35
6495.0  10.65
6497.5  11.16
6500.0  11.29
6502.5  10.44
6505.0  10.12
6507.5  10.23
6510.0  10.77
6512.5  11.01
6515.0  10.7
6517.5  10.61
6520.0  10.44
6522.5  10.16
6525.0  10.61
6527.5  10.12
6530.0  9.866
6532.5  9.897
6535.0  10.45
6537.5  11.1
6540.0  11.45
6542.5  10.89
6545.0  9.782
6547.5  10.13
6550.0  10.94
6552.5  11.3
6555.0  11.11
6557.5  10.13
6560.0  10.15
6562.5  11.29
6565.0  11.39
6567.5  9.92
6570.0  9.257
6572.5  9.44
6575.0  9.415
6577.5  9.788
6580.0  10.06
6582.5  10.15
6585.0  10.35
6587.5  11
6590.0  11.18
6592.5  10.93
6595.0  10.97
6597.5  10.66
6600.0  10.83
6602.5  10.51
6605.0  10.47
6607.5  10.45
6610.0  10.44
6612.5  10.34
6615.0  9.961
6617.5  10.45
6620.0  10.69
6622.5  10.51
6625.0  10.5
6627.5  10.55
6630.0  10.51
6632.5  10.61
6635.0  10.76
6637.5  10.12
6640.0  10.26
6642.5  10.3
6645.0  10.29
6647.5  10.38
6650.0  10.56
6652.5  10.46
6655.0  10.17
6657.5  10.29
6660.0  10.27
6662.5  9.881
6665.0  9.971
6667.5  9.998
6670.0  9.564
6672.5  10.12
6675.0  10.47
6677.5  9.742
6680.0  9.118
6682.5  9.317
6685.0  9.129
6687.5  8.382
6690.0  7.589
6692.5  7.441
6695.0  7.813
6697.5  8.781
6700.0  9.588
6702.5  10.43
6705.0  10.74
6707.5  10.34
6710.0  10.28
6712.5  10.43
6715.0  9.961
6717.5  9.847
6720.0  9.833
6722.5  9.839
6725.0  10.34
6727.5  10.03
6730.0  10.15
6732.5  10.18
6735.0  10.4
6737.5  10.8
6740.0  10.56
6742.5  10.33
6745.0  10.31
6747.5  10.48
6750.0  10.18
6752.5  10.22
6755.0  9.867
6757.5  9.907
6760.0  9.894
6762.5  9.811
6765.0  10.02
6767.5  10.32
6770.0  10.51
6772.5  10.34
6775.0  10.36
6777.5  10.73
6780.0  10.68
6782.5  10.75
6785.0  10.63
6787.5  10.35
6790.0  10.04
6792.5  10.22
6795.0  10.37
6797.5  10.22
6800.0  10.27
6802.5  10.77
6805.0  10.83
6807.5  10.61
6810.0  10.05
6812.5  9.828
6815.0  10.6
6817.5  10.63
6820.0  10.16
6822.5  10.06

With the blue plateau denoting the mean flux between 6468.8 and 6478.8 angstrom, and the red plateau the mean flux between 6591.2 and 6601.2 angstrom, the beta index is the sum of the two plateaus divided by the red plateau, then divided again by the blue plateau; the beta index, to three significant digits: 0.188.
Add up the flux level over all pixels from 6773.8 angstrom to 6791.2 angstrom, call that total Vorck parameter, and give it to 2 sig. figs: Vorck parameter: 74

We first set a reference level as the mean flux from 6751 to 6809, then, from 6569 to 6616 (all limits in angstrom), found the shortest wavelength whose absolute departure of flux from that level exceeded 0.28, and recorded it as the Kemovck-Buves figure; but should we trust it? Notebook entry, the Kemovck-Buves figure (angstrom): 6570.0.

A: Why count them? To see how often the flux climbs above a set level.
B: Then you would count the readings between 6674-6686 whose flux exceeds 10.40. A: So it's 1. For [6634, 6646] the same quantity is 1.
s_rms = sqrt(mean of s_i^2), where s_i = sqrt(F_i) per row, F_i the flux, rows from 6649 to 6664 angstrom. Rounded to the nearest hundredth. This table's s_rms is 3.20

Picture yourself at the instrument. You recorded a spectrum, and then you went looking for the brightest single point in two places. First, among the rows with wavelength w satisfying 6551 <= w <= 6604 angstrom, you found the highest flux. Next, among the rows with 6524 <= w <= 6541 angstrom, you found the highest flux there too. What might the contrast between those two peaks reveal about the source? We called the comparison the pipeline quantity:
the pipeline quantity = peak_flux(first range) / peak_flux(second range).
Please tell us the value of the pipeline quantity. 0.995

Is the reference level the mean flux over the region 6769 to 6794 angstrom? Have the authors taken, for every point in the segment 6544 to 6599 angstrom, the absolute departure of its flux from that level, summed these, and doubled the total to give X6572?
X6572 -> 26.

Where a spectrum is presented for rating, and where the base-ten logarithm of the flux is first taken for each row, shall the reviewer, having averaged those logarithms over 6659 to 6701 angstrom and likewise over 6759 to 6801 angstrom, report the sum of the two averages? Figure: 1.98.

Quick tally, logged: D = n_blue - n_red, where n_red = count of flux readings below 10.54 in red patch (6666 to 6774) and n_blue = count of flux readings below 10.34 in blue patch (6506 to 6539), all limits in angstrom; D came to -35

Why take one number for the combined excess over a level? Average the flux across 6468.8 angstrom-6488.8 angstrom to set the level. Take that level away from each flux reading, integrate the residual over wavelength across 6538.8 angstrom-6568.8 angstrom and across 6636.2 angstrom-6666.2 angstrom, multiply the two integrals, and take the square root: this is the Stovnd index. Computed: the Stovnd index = 12.0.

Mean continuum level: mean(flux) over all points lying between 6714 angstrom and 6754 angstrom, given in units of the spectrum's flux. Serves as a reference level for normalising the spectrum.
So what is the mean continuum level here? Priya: 10.2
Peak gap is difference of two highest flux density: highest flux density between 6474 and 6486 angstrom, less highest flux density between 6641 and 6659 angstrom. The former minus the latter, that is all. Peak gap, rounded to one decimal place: -0.2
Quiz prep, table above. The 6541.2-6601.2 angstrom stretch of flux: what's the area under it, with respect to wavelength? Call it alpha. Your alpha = 628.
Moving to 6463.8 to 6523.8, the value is 622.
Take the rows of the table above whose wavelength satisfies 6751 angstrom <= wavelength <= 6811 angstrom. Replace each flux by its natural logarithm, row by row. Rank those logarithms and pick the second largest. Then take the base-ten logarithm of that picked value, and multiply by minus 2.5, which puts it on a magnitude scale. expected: -0.940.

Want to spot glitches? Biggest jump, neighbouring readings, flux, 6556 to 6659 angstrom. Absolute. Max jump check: 1.5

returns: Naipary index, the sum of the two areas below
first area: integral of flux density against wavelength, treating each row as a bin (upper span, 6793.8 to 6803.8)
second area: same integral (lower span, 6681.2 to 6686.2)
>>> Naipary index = 150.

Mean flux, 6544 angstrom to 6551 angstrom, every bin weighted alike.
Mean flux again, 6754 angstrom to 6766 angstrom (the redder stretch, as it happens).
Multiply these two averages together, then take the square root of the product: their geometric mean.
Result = 10.1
